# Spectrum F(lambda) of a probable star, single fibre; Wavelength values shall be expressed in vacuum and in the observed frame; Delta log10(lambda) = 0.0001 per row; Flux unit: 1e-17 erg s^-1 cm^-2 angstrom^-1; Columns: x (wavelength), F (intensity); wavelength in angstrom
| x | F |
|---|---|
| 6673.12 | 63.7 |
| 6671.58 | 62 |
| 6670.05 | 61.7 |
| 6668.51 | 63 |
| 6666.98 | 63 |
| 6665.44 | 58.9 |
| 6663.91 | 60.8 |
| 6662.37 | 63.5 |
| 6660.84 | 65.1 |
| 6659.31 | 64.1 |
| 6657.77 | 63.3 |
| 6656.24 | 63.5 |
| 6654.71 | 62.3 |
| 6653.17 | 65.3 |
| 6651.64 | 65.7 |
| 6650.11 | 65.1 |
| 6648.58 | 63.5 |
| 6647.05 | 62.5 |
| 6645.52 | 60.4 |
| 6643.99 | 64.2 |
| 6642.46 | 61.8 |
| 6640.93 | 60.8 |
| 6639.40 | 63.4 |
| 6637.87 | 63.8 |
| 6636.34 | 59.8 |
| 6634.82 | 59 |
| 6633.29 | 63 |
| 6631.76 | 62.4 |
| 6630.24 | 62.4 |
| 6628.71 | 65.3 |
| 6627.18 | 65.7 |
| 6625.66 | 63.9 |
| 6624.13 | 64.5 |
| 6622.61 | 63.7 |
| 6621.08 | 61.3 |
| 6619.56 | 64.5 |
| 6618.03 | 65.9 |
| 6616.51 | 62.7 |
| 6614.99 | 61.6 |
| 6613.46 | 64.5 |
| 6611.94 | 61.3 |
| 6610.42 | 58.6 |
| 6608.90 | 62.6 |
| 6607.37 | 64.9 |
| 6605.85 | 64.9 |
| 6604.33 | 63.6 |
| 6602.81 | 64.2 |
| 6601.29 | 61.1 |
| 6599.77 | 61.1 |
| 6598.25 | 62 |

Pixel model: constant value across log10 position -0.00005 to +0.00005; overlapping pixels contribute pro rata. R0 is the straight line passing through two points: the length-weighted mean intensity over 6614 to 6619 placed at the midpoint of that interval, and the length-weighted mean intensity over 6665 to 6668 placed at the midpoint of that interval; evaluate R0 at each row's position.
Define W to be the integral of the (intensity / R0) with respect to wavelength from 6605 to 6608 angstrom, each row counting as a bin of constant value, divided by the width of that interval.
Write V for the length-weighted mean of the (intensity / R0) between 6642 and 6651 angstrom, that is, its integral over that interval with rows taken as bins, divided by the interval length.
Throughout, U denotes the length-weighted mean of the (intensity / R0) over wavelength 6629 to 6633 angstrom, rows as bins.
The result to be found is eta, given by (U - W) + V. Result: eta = 0.997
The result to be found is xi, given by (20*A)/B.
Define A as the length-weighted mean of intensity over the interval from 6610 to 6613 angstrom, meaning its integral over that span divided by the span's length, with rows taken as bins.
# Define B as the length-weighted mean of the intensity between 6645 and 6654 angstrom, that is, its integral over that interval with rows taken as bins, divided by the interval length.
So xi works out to 19.0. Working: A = 60.7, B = 63.8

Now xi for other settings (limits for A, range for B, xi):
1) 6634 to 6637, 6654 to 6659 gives 18.9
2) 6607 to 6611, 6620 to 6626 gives 19.5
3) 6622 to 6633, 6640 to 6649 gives 20.6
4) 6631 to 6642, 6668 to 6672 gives 19.8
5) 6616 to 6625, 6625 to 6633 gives 20.0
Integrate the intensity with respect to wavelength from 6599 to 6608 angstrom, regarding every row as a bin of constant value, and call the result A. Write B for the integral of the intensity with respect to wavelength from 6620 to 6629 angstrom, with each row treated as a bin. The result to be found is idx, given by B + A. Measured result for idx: 1146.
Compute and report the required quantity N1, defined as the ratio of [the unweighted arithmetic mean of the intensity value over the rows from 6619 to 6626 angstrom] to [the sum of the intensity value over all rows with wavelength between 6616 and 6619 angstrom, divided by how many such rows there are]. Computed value 0.99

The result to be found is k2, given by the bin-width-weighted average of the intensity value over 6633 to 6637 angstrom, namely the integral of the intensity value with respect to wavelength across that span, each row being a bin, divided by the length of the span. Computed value 60.4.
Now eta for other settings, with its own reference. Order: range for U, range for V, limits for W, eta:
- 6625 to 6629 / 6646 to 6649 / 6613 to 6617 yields 1.052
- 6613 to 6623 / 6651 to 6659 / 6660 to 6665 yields 1.011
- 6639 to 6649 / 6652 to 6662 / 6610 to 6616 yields 1.065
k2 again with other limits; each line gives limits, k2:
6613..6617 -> 62.8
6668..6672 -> 62.2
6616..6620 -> 64.4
